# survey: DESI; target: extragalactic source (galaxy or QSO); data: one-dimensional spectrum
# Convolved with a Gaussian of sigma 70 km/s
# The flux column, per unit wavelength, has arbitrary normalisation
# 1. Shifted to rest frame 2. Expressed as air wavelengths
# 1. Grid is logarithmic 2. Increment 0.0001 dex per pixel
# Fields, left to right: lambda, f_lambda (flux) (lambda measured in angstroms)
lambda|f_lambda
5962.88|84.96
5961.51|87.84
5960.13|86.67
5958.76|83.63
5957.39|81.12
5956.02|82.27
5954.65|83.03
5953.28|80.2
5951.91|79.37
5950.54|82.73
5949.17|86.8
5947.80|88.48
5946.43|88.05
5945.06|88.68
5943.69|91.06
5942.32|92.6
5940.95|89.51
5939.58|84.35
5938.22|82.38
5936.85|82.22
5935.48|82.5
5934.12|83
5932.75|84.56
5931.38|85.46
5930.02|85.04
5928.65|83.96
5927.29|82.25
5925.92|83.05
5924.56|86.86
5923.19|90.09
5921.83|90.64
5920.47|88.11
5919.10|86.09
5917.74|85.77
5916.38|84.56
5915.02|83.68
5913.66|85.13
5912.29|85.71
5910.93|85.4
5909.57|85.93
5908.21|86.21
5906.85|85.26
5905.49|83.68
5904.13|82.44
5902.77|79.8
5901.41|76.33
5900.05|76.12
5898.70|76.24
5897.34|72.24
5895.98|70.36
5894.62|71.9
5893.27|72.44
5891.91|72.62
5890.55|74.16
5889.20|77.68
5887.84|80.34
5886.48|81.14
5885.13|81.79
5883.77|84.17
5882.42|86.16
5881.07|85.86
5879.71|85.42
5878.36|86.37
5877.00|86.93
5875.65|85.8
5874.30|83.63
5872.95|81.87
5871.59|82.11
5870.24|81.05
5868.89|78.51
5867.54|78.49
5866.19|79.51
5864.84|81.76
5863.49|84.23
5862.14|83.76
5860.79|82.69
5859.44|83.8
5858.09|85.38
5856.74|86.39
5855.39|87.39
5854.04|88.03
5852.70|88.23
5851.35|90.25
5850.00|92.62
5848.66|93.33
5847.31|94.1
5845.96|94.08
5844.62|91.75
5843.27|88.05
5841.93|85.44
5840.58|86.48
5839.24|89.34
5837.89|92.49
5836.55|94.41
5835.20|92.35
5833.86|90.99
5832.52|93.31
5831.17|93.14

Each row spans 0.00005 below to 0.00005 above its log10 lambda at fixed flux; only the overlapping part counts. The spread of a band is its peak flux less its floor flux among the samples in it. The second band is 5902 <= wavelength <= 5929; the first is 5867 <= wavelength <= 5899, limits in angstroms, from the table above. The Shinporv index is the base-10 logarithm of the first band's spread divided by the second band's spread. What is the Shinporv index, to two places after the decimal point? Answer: 0.18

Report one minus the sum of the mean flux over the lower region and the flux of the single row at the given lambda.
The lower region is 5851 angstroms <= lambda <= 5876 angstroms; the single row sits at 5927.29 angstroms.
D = -165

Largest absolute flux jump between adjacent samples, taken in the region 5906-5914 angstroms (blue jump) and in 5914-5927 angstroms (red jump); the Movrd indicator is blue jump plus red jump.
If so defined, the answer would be 4.8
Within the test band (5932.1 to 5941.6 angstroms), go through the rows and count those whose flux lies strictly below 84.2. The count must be 4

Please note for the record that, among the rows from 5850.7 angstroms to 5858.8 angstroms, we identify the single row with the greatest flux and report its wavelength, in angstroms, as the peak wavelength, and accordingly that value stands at 5851.35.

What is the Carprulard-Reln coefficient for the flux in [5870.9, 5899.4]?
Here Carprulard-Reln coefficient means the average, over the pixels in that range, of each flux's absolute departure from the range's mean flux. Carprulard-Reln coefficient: 5.0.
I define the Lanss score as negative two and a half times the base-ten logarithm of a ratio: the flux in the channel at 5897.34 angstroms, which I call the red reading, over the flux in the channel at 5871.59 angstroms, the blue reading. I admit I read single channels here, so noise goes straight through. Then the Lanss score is 0.1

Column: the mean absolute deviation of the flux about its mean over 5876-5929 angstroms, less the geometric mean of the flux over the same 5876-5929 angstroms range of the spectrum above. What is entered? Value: -78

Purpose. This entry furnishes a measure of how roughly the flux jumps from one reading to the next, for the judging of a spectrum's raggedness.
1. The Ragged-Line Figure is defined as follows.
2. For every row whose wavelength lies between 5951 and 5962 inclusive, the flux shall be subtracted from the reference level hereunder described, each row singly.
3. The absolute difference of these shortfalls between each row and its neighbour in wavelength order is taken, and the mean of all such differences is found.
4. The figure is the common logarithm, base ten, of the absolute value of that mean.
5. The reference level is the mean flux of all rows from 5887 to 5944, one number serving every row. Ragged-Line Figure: 0.24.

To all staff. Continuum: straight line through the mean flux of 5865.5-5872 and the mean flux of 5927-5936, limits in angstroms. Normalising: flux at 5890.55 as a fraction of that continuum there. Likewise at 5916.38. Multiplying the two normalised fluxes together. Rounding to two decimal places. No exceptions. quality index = 0.93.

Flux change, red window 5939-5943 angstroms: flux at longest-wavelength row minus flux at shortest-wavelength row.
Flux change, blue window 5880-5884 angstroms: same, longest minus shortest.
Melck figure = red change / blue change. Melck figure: -5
